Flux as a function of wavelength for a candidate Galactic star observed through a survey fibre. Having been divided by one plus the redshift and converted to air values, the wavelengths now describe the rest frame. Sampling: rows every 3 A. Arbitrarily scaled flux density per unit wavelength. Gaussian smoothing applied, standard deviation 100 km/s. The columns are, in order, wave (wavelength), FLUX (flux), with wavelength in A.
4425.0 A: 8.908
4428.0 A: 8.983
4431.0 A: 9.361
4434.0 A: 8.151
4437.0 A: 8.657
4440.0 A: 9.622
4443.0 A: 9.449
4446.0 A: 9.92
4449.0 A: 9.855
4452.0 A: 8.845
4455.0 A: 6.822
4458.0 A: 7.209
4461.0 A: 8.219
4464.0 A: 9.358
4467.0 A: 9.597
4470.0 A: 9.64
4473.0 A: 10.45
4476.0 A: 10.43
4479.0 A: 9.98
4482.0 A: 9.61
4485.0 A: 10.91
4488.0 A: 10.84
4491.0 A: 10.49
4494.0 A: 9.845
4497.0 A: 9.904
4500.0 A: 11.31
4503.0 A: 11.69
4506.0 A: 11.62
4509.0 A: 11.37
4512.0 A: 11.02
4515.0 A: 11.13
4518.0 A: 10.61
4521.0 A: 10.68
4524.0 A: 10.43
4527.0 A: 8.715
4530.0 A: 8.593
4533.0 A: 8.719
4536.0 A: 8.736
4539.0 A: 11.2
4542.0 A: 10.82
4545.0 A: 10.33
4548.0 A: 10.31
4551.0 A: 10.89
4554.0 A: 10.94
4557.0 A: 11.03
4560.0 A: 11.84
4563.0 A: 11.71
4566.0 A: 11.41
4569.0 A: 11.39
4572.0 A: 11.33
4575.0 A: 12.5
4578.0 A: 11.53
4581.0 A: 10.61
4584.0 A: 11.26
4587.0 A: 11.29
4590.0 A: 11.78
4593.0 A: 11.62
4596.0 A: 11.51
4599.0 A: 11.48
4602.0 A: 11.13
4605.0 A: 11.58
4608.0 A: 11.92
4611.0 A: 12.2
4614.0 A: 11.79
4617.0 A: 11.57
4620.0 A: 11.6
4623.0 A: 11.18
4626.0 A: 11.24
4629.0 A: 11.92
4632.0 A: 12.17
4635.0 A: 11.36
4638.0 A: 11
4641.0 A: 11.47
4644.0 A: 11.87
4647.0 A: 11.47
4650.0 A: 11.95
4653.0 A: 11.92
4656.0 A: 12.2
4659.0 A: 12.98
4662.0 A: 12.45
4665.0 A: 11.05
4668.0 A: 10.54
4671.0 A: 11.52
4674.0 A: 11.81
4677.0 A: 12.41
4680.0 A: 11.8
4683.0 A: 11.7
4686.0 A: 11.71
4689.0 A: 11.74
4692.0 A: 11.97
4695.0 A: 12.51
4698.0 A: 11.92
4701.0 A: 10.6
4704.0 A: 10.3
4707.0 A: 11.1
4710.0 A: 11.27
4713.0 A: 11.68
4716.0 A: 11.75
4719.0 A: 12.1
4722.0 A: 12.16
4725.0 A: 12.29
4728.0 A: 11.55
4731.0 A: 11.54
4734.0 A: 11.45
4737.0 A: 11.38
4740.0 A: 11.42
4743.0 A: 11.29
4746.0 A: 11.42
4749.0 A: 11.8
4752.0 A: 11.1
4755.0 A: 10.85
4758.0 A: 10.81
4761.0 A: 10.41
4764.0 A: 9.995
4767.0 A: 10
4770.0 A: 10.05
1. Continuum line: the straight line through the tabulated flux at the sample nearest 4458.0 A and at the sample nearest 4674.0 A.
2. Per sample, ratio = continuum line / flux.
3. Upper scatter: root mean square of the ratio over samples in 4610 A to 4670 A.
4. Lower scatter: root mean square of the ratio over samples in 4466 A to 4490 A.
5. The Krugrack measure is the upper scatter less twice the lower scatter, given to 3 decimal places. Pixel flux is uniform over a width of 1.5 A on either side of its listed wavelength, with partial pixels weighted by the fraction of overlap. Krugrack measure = -0.551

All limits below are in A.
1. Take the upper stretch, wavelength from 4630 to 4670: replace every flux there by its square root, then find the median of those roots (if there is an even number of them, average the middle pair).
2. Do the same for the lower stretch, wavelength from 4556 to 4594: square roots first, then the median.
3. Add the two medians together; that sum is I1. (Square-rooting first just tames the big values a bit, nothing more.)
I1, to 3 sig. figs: 6.82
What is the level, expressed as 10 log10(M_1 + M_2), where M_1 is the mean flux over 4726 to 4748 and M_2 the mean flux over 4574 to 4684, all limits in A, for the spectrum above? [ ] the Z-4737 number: 13.6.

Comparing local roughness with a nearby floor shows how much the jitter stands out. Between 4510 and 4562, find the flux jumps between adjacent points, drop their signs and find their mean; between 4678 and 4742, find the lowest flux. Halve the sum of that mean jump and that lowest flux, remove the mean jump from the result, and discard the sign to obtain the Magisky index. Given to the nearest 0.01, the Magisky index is 4.91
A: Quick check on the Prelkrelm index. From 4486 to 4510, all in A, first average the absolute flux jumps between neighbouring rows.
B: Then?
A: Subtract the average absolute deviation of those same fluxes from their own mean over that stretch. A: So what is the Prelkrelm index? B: -0.16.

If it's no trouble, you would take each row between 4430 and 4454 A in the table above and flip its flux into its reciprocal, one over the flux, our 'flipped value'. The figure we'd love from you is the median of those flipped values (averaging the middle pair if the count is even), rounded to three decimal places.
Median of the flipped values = 0.106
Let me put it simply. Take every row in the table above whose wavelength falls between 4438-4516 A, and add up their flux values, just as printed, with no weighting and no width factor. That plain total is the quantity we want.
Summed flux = 259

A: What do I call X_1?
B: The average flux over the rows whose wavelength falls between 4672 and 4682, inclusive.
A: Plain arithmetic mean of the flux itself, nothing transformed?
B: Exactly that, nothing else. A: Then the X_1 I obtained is 12.0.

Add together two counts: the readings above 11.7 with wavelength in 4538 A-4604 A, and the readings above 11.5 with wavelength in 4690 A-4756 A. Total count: 15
